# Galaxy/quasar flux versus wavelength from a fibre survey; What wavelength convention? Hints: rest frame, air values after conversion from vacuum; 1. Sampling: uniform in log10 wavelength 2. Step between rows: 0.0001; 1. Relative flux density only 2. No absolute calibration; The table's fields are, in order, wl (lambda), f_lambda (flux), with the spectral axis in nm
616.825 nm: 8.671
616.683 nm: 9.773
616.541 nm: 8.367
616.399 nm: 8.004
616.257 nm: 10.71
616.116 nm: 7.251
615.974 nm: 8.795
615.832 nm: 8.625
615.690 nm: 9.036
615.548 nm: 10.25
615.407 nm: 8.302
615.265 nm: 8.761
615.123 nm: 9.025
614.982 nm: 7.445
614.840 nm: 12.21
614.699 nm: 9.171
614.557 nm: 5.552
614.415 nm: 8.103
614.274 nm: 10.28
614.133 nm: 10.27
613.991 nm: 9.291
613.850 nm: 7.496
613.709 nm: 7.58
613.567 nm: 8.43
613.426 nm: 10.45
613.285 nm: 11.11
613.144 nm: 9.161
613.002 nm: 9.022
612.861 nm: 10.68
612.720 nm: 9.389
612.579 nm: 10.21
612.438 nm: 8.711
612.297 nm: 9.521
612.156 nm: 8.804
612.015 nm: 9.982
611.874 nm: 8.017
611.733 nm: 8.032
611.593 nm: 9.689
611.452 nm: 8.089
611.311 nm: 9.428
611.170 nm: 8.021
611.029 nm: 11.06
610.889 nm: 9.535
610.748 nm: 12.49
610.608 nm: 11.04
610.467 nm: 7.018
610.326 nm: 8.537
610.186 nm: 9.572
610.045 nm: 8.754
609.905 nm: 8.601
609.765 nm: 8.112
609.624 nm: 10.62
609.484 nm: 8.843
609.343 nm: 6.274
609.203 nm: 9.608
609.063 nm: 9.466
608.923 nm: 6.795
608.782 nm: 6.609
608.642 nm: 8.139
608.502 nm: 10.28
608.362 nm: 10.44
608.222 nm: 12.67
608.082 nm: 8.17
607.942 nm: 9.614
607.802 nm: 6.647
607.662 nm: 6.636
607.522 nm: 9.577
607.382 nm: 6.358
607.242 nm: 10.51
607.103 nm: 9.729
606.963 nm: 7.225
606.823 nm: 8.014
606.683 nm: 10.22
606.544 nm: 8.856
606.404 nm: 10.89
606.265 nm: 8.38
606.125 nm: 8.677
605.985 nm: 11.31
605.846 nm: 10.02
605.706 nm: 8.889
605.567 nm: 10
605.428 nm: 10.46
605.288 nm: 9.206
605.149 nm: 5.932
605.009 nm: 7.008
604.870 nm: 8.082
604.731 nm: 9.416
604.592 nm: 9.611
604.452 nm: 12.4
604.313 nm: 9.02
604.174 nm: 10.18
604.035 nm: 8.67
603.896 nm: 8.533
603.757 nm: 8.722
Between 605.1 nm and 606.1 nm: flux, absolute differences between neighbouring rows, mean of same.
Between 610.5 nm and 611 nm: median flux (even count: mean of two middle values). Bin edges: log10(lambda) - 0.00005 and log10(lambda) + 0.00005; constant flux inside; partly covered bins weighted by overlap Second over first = 7.8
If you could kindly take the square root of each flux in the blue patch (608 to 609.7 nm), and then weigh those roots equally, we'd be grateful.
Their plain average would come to 2.98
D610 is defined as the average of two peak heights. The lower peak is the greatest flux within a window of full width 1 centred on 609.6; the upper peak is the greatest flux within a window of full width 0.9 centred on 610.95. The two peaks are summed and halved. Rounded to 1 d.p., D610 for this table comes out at 11.6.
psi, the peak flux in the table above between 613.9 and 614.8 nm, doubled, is 20.6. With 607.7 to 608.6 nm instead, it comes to 25.3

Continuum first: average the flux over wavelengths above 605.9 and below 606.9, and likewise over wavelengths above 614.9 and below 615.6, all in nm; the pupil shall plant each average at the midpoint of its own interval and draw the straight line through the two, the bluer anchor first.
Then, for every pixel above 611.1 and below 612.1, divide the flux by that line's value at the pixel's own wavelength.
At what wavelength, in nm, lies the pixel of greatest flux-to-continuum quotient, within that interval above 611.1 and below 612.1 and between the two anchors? 612.015 nm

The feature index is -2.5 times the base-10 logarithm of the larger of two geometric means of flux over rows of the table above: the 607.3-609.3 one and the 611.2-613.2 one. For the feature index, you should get -2.40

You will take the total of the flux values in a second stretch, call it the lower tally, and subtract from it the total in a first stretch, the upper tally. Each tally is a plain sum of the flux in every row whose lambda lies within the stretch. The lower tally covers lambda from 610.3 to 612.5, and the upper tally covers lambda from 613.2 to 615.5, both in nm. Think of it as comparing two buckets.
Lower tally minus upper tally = 4.5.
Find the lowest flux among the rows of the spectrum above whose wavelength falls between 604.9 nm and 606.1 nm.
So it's 5.932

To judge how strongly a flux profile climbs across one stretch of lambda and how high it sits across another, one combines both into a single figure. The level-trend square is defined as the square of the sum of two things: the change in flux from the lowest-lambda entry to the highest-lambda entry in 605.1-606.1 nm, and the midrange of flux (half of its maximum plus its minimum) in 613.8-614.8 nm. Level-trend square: 177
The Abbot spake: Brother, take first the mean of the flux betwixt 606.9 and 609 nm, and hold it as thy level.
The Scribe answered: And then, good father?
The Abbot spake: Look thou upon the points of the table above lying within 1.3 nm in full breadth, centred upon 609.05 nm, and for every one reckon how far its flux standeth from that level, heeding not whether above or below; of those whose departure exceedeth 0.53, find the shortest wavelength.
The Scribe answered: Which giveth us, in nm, 608.502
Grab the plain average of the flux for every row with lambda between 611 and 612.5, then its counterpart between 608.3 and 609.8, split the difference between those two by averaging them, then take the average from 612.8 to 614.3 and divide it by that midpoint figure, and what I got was 1.07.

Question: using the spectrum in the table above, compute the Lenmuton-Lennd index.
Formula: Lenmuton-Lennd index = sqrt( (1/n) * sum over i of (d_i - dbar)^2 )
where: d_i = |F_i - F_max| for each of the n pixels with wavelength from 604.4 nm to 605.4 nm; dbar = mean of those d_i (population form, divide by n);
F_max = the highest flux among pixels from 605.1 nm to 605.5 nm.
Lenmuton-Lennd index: 1.26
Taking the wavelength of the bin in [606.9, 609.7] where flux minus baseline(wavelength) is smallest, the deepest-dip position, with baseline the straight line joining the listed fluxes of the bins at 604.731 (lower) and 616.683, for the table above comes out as 609.343 nm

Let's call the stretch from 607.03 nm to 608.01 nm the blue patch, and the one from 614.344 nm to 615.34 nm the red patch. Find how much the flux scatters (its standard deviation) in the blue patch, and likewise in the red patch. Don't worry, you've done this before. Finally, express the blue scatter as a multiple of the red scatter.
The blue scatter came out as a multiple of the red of 0.89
